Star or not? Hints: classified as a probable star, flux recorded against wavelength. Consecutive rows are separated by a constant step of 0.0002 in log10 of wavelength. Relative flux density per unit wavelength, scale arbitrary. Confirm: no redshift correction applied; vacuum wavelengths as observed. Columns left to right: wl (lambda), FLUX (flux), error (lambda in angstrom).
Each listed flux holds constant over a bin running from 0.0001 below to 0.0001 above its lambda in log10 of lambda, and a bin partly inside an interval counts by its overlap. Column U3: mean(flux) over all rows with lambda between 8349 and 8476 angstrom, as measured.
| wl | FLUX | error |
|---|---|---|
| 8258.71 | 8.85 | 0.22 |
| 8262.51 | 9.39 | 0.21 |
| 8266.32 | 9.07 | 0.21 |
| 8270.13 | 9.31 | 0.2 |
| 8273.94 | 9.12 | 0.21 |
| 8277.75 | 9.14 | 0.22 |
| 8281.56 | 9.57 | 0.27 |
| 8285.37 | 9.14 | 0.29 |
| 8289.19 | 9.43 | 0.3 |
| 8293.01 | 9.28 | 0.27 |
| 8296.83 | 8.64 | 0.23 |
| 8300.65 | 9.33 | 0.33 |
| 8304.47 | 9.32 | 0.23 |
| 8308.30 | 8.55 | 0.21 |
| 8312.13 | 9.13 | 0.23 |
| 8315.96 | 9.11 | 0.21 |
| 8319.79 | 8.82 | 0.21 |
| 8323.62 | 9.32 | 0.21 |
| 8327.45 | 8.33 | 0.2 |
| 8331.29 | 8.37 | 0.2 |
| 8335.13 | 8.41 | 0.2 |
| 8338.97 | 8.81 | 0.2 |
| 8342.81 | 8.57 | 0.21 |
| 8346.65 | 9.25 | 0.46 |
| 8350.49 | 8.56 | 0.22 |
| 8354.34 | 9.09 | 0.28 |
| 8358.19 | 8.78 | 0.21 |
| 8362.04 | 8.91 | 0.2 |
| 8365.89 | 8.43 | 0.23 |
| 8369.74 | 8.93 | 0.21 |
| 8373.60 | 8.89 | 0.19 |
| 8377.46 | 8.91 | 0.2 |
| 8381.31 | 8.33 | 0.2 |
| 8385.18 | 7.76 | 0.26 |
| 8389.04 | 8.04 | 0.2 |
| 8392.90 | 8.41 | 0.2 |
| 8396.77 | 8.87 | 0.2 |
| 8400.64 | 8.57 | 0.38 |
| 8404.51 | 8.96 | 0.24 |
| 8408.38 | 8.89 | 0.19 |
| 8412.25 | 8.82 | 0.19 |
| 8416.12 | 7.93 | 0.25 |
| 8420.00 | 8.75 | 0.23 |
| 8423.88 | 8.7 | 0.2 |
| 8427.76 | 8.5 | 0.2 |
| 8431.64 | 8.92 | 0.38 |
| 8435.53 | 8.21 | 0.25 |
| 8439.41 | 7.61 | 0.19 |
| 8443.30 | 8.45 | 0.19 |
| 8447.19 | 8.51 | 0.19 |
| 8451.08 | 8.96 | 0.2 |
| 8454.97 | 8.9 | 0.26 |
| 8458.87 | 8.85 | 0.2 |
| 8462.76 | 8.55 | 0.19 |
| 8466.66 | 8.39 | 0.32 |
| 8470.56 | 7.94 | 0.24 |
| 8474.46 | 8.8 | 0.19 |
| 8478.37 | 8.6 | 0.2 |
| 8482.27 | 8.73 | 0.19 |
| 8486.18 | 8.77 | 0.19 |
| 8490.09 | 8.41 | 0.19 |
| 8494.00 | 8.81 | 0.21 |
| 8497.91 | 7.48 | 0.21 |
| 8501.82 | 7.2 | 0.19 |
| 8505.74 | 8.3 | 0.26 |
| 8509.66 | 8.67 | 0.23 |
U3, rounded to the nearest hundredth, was 8.58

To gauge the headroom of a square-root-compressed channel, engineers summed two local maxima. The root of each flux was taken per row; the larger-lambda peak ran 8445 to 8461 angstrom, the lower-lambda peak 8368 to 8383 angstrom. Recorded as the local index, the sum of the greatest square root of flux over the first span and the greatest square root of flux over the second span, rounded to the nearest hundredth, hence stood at 5.98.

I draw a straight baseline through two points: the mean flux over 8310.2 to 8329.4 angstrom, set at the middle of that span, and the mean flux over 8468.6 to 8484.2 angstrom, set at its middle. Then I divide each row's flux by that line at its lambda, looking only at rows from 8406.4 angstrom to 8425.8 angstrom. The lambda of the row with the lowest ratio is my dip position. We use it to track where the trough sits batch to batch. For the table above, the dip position 8416.12 angstrom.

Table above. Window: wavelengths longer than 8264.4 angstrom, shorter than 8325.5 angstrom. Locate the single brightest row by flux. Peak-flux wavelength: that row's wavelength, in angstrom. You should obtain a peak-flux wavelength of 8281.56 angstrom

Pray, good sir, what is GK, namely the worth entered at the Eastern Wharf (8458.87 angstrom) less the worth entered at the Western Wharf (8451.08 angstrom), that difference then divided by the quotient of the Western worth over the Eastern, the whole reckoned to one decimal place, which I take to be -0.1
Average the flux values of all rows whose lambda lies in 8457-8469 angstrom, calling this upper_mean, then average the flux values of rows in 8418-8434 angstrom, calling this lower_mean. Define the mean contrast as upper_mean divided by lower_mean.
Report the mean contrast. 0.986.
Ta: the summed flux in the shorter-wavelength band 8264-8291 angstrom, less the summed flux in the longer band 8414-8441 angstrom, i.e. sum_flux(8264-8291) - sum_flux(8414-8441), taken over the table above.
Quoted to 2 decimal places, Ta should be 6.16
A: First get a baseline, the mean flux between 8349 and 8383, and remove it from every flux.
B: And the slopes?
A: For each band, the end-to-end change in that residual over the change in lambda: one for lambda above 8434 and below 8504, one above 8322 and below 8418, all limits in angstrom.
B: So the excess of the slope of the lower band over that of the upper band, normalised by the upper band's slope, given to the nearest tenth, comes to 0.0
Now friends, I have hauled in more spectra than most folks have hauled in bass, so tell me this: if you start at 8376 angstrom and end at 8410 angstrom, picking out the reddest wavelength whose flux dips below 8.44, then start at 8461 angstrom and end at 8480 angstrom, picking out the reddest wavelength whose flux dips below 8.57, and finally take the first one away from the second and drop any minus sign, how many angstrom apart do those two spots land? 77.7 angstrom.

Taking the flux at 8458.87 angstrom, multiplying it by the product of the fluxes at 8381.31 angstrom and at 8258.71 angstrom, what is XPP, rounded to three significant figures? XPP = 652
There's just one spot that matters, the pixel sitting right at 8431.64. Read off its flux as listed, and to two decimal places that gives 8.92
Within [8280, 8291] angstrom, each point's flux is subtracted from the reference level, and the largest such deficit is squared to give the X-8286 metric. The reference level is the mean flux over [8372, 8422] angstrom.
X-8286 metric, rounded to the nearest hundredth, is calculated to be 0.35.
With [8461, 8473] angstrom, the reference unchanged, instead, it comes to 0.37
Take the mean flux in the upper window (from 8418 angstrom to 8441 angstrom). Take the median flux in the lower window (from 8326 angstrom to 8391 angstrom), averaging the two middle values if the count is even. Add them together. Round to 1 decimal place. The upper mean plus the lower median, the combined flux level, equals 17.0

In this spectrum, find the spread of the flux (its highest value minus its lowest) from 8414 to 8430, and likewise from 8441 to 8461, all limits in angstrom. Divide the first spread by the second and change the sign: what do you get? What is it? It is -1.6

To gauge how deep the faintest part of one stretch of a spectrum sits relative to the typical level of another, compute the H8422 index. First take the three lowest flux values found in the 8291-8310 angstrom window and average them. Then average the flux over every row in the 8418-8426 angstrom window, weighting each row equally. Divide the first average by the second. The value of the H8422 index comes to 1.01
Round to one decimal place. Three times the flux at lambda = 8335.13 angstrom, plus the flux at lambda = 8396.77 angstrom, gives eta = 34.1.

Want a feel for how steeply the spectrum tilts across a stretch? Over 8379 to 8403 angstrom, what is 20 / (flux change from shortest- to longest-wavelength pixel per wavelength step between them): 1611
